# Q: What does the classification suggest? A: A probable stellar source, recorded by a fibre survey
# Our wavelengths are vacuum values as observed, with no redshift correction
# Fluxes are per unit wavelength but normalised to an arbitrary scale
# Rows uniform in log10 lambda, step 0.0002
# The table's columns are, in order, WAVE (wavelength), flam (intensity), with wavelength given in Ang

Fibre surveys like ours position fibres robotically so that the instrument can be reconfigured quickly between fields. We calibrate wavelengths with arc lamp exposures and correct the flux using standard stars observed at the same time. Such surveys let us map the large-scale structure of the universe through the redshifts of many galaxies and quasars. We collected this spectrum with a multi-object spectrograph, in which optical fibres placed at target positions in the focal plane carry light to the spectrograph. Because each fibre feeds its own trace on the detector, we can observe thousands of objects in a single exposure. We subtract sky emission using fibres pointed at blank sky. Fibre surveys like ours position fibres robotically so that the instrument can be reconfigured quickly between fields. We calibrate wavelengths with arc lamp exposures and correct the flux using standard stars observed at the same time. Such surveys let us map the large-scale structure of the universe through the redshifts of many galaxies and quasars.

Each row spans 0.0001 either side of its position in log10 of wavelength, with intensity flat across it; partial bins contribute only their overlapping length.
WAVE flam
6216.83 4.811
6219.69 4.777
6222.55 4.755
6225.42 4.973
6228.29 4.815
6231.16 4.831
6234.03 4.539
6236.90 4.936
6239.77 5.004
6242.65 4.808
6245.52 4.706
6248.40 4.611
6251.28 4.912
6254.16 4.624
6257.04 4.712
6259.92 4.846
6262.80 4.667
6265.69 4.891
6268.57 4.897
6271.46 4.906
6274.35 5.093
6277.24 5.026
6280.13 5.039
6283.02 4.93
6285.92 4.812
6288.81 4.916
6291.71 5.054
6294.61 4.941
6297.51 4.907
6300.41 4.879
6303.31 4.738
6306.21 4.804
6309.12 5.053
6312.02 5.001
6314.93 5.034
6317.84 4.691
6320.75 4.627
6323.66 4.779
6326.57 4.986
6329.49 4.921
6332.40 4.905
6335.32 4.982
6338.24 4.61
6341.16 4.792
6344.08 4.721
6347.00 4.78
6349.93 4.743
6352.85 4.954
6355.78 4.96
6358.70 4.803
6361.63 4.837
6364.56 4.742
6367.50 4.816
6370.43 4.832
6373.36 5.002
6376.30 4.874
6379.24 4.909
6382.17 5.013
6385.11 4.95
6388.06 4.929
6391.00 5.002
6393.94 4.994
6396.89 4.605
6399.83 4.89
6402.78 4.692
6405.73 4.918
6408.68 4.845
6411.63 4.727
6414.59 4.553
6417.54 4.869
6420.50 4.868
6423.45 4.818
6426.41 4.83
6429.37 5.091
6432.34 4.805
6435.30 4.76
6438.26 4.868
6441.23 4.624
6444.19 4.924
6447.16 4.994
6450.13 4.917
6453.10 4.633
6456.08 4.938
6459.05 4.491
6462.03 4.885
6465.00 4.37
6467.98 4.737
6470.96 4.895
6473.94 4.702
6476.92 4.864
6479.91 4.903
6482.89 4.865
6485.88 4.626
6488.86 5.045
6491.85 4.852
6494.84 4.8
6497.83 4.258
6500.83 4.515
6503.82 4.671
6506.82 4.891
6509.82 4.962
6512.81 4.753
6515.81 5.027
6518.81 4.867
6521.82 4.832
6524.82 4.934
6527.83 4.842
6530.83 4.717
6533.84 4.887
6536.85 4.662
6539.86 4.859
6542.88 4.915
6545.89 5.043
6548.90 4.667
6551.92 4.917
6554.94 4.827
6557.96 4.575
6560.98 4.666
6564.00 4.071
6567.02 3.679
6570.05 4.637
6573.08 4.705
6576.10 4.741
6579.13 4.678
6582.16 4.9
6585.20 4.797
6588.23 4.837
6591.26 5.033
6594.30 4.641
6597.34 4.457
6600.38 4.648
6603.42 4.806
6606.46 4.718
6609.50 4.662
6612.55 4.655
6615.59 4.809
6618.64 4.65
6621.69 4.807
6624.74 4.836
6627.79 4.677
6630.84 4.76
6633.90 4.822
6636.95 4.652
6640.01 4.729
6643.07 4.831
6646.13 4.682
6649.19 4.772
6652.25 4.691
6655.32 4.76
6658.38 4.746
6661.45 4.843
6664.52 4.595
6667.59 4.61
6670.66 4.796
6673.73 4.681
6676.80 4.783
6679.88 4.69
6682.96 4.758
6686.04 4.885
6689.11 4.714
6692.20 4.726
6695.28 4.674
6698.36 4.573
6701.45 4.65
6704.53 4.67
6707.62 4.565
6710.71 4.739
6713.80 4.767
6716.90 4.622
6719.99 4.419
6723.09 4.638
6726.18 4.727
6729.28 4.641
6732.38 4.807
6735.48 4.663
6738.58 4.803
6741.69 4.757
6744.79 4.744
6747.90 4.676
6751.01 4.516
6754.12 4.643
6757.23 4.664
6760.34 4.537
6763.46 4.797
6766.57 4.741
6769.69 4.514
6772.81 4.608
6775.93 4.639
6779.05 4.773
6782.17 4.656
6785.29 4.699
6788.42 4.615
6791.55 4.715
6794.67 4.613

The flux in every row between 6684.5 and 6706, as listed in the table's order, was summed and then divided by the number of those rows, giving 4.70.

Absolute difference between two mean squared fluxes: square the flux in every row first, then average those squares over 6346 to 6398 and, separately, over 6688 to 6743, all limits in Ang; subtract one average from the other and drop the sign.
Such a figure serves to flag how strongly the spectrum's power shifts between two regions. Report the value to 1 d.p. 1.9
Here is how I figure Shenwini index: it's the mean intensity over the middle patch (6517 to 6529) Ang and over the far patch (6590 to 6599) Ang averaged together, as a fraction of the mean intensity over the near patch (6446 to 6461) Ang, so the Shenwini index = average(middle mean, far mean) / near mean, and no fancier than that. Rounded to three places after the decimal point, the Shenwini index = 0.999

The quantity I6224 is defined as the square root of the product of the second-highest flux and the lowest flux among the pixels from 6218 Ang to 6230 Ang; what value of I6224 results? 4.78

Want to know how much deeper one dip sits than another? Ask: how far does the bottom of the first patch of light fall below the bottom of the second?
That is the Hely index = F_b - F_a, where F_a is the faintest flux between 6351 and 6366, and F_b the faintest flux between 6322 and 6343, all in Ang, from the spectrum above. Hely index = -0.13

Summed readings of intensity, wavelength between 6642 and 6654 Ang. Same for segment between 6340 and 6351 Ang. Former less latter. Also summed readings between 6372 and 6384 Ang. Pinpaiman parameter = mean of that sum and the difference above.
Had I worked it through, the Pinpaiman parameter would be 9.87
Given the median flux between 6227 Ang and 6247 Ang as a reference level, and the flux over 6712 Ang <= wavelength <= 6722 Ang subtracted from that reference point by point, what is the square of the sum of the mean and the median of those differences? 0.16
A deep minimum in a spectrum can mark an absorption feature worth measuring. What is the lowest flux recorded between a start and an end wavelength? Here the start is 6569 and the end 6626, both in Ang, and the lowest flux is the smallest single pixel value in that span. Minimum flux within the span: 4.457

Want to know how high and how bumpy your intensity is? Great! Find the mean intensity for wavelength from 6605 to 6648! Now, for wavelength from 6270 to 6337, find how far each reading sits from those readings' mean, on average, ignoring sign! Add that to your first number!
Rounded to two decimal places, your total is 4.83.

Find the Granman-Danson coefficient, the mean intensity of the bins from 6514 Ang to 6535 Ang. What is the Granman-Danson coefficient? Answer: 4.87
